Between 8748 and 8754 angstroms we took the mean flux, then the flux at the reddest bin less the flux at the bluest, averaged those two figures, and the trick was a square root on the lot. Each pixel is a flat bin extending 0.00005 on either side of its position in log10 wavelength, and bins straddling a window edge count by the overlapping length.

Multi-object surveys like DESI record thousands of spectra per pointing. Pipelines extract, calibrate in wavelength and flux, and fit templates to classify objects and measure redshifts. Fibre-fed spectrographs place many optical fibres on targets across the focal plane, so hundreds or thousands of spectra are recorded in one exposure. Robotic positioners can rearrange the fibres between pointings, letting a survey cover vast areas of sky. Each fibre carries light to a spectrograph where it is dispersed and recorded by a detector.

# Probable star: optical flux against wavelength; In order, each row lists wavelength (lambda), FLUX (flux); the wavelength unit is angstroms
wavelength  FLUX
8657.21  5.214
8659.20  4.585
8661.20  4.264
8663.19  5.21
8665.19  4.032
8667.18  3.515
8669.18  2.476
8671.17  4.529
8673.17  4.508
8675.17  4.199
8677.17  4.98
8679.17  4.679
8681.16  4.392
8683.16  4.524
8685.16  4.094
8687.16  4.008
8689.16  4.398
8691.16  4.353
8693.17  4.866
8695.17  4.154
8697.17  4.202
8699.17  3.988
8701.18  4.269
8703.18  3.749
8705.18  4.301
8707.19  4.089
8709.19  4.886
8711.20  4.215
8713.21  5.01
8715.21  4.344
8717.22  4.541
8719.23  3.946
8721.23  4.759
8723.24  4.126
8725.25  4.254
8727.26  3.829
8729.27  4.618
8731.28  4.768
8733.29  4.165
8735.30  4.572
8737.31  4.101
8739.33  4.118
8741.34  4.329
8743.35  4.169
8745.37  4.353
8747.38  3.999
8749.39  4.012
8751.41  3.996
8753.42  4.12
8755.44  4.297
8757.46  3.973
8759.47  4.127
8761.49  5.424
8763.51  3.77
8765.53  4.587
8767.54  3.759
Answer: 1.44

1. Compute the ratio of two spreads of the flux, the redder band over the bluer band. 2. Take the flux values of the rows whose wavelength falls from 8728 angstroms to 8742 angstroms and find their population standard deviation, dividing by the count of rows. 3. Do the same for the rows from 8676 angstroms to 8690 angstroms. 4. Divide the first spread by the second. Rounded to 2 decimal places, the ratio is 0.81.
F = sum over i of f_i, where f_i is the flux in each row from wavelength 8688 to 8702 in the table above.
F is 30.2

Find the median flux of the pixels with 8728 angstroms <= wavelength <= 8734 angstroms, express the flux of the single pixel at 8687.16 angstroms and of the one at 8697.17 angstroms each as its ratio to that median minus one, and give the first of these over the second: 1.5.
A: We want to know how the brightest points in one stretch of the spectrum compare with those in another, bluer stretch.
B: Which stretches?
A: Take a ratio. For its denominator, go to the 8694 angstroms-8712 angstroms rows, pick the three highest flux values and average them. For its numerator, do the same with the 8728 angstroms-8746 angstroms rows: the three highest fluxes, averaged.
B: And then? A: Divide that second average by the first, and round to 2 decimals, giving 1.04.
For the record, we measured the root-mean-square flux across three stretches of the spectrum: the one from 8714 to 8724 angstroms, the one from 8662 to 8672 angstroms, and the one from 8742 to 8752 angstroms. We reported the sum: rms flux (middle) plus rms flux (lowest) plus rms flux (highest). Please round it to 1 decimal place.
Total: 12.5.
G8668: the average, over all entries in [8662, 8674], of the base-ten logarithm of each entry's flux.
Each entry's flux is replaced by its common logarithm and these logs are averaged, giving 0.60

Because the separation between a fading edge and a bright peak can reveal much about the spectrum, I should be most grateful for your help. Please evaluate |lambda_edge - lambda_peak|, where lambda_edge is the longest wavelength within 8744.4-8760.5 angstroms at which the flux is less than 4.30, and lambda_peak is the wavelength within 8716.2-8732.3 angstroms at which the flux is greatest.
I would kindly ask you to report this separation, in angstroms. 28.2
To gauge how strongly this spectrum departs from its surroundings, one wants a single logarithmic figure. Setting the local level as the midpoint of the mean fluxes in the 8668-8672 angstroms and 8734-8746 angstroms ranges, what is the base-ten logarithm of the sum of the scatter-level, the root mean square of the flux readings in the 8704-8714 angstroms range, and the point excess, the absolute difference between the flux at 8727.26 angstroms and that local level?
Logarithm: 0.66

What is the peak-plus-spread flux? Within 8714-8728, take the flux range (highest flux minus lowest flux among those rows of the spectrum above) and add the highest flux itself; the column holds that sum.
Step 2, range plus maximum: 5.7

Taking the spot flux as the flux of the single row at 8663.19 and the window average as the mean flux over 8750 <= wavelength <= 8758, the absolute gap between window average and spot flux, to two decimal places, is 1.11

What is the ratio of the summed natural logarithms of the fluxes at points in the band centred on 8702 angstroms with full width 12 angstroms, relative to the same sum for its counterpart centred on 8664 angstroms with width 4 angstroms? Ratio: 2.8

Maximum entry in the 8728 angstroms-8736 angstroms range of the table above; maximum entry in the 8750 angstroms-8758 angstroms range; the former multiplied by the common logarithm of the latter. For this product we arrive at 3.02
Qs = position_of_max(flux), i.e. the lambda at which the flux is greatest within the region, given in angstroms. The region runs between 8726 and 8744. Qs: 8731.28 angstroms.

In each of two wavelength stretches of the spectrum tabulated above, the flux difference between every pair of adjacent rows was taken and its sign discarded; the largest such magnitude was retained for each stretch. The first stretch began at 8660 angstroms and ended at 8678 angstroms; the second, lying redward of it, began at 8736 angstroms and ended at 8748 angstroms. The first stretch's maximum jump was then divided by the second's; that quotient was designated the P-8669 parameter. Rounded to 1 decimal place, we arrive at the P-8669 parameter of 5.8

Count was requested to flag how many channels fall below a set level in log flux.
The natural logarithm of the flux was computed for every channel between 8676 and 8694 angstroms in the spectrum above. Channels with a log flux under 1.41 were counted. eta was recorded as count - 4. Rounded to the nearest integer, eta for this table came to -2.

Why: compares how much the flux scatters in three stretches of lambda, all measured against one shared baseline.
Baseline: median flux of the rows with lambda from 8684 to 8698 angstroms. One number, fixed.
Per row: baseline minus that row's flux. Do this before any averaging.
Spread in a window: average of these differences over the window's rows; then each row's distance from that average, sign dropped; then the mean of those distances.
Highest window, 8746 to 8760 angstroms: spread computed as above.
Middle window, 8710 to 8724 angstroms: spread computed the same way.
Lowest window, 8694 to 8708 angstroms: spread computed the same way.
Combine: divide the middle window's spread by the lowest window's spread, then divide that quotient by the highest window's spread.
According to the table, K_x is 23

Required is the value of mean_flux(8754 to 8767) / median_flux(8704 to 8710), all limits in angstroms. 1.01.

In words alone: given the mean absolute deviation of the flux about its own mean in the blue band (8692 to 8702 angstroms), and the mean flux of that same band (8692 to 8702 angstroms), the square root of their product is 0.99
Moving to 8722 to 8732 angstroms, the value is 1.14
